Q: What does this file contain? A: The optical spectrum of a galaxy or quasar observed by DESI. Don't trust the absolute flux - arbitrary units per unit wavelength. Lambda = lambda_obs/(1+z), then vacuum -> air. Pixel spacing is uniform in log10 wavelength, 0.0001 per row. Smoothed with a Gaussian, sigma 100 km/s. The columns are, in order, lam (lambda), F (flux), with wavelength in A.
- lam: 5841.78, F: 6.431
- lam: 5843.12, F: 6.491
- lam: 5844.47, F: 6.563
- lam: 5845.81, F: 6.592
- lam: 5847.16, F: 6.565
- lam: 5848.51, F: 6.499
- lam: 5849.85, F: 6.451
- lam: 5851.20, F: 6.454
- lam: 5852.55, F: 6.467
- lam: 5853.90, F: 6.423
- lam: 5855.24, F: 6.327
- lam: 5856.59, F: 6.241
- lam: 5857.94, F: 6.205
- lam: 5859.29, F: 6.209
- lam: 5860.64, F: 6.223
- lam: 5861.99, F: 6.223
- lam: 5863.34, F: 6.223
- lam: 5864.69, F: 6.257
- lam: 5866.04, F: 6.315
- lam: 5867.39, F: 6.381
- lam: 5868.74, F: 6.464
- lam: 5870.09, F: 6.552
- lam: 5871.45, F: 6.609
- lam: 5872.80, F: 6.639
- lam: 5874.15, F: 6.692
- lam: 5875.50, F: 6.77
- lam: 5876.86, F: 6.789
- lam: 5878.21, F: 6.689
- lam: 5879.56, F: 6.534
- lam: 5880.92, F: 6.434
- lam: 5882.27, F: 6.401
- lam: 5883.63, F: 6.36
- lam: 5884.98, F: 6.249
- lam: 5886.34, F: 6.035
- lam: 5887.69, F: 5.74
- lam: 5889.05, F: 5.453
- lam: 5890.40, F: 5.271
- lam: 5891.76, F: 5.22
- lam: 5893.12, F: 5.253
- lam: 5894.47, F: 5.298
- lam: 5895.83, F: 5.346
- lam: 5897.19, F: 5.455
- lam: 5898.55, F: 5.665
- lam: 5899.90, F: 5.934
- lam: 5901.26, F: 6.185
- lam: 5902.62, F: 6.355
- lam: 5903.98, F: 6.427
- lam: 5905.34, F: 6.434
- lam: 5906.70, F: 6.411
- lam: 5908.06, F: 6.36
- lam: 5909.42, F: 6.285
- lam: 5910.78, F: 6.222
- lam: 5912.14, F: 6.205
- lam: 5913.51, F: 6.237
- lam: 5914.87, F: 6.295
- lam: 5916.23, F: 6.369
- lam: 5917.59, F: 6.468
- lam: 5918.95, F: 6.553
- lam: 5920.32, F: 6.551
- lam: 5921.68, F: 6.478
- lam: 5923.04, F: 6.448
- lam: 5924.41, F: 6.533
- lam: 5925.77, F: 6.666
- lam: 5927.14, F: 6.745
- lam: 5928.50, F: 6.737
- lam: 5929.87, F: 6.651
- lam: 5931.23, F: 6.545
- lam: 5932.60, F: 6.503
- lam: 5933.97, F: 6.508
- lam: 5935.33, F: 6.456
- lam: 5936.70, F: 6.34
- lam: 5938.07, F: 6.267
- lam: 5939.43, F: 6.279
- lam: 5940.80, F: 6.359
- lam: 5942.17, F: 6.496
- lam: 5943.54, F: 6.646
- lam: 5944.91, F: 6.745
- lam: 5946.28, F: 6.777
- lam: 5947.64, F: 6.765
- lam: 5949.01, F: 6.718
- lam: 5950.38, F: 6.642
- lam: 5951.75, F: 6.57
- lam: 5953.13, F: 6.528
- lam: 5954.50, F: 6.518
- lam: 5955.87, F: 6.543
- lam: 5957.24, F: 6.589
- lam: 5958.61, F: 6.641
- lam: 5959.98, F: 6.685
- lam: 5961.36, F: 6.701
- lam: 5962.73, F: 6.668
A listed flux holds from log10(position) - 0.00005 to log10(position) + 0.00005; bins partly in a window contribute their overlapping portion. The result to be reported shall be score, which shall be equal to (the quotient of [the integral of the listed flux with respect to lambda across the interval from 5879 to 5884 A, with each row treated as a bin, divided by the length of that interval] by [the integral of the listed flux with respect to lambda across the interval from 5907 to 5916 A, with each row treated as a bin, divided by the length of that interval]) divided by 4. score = 0.26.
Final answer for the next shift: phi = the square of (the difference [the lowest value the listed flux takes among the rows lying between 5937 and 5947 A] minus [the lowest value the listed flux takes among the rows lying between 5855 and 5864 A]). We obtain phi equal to 0.004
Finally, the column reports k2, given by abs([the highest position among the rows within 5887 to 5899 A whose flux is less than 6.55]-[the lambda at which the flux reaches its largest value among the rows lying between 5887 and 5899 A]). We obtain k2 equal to 10.9 A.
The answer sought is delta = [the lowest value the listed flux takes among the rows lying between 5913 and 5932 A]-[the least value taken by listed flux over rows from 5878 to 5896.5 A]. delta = 1.02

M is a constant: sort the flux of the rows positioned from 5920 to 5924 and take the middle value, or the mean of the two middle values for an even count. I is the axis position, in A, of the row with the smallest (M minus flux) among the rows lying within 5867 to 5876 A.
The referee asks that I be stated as 5875.50 A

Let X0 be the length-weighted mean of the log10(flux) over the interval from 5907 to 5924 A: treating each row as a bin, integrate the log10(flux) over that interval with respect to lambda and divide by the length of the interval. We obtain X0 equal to 0.804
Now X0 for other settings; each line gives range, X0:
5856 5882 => 0.809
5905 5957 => 0.813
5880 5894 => 0.765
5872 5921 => 0.788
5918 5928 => 0.817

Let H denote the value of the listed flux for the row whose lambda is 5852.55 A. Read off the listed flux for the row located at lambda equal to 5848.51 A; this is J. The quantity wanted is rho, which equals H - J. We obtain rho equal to 0.0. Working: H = 6.467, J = 6.499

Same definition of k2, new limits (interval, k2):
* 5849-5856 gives 2.7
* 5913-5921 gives 1.4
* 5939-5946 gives 2.7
